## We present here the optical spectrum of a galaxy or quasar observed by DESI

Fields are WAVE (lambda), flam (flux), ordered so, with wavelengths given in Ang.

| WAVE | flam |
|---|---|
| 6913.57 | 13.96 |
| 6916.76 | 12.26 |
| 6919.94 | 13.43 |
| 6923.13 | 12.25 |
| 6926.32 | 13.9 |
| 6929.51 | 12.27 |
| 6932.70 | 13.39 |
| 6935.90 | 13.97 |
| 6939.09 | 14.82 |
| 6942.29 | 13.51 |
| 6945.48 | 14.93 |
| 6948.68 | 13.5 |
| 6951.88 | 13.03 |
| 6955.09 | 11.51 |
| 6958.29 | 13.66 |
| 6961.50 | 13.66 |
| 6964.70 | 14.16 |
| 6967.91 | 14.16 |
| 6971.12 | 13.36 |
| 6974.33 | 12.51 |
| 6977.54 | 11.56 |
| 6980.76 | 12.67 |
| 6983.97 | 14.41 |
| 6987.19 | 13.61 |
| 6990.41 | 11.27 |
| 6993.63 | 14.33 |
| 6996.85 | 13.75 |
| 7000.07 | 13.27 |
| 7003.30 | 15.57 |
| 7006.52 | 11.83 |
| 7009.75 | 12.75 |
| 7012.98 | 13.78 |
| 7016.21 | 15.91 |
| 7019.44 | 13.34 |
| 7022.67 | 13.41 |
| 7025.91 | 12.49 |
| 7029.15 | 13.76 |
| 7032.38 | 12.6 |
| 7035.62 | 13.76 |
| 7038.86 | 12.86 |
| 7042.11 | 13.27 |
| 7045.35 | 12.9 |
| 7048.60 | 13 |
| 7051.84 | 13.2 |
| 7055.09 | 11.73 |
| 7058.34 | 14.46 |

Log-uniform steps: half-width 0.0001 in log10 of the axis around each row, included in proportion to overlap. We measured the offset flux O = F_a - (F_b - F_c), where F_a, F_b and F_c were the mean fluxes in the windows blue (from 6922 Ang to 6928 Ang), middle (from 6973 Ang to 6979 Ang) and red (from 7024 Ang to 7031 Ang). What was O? 14.2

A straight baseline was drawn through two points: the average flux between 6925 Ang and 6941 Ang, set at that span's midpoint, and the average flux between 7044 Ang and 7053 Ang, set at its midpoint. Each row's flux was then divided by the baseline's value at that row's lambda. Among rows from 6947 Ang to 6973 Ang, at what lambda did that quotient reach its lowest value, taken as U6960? 6955.09 Ang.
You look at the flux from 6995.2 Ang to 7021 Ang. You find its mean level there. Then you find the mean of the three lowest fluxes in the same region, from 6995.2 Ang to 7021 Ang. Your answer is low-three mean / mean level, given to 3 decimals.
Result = 0.916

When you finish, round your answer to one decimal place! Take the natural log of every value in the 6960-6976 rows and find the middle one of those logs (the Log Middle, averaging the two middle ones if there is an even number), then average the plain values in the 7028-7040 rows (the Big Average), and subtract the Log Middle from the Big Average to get 10.6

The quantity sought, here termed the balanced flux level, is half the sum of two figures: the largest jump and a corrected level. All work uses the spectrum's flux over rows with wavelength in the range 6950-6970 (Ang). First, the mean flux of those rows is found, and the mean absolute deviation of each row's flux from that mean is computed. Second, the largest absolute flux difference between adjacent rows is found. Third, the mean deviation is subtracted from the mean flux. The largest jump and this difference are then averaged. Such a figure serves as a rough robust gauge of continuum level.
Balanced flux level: 7.39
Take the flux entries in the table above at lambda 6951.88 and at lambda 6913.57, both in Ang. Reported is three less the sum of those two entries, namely -24.0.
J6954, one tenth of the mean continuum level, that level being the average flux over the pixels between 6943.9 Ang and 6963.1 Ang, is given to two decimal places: 1.34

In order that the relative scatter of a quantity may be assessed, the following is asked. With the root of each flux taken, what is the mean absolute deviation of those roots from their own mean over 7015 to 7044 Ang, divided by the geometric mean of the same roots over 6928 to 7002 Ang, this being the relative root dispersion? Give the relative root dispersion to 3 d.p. 0.024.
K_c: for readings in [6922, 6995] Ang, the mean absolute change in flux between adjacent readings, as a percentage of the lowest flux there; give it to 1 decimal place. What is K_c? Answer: 10.6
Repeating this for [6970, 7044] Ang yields 12.3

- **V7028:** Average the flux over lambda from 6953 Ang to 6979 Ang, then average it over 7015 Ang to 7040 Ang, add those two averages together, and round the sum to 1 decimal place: 26.6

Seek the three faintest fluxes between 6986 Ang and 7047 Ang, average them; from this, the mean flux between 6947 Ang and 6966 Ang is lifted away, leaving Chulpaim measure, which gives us -1.4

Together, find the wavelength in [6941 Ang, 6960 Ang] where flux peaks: 6945.48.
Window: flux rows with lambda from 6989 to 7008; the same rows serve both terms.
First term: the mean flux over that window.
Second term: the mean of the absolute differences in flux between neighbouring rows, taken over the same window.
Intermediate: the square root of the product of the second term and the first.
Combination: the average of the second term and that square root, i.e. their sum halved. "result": 3.6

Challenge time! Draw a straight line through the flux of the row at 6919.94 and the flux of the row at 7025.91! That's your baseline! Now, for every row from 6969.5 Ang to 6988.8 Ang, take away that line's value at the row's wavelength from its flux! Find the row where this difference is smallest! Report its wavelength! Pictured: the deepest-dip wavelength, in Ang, 6977.54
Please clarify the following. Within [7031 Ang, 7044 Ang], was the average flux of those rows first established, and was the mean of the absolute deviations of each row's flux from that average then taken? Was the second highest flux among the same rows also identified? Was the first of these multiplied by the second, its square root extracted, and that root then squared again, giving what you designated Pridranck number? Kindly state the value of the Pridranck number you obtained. 5.2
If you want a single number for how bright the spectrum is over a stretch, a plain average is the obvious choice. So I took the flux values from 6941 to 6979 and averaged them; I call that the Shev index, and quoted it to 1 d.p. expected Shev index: 13.3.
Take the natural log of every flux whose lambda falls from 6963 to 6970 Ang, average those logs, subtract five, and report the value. -2.35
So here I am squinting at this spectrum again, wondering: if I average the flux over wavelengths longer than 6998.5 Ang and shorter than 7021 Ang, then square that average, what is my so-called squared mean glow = 190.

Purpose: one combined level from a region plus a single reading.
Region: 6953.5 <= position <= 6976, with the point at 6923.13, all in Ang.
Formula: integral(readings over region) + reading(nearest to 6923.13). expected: 311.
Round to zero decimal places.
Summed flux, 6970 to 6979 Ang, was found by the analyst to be 37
